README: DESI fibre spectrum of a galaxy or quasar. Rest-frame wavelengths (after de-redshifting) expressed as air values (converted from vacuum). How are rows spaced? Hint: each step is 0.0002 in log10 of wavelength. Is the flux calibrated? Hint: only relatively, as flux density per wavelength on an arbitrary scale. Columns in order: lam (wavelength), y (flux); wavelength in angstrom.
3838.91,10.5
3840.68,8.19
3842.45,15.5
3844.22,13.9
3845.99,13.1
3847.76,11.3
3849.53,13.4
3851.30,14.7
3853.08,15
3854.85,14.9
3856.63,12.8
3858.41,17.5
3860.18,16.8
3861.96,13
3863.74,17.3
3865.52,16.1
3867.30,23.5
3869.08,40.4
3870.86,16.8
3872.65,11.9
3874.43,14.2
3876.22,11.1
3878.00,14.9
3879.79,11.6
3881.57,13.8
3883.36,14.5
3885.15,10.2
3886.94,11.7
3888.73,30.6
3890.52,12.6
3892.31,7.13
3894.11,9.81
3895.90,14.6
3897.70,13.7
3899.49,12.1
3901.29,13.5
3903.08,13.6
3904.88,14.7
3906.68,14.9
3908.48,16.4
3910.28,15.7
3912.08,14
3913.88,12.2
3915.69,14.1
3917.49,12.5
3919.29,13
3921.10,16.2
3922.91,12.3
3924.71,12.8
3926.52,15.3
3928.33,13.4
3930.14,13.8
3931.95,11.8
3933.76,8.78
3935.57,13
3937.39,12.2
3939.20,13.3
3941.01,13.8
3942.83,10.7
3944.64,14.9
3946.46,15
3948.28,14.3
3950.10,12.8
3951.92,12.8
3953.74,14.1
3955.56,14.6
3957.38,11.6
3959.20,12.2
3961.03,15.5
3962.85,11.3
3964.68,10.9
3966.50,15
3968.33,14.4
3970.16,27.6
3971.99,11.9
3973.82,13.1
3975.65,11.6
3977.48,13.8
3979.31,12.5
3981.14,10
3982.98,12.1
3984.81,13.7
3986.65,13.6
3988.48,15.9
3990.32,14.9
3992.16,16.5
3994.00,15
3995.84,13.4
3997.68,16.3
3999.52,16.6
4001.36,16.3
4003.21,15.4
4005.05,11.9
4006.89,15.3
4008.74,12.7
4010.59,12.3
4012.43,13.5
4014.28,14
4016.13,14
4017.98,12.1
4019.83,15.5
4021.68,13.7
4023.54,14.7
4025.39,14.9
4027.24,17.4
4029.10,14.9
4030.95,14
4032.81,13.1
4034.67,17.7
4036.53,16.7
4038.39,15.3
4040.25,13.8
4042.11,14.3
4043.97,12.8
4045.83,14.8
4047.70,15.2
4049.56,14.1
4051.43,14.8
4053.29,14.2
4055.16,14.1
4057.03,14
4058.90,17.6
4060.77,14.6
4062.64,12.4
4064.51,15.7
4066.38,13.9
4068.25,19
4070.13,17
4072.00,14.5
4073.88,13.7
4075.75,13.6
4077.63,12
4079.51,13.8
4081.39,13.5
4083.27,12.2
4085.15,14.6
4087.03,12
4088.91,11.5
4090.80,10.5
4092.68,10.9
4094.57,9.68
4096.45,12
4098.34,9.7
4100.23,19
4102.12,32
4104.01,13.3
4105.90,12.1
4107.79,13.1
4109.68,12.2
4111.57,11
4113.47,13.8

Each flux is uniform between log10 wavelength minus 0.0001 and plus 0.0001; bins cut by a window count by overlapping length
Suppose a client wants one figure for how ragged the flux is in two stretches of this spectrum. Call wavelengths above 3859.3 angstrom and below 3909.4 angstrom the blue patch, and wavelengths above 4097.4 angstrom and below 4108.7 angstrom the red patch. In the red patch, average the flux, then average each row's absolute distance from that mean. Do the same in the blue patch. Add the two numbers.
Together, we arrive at 10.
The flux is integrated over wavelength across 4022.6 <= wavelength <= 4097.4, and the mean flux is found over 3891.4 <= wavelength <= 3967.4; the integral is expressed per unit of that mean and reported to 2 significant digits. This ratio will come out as 80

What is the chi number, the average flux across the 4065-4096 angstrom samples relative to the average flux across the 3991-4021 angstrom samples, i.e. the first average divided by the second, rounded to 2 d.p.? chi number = 0.92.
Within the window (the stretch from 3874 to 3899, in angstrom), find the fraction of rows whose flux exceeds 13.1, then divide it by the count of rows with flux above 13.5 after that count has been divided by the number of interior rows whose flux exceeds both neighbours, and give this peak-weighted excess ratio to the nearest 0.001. 0.286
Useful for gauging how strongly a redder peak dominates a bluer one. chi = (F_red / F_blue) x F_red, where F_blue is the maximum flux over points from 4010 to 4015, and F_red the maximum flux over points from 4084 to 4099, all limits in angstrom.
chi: 15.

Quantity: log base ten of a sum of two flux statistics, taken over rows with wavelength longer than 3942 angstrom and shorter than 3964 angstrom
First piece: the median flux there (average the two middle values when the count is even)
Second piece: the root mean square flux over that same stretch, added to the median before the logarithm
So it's 1.43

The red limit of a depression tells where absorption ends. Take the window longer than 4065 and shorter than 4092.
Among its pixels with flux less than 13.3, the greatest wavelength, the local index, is 4090.80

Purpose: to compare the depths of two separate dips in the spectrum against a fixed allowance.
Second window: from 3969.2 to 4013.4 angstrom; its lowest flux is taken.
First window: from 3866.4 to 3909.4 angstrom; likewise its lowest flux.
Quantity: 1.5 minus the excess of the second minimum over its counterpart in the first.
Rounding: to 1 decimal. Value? -1.4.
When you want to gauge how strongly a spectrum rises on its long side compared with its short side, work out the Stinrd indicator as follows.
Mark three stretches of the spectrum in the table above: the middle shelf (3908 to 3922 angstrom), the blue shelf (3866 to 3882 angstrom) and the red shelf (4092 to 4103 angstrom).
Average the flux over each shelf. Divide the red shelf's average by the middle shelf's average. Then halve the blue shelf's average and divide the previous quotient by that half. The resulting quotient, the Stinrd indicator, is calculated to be 0.124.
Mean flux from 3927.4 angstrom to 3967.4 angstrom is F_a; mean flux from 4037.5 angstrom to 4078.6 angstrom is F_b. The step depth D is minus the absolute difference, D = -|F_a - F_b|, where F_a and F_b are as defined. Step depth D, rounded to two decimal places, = -1.62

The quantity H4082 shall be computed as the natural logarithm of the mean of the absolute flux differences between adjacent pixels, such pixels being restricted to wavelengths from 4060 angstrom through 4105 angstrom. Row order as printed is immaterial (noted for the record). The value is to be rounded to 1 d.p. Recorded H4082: 1.2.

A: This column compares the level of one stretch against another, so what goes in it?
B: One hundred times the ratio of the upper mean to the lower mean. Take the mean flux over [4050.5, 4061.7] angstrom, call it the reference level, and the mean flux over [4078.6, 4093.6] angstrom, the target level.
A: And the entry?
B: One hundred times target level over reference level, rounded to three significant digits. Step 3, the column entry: 83.1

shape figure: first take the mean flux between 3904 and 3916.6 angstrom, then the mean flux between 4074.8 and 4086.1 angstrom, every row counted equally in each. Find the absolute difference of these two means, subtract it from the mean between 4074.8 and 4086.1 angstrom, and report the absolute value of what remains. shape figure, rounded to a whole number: 12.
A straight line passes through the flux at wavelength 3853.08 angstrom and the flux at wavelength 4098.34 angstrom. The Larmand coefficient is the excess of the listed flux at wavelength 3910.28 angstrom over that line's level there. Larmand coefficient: 1.9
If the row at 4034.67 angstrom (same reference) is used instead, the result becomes 6.6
